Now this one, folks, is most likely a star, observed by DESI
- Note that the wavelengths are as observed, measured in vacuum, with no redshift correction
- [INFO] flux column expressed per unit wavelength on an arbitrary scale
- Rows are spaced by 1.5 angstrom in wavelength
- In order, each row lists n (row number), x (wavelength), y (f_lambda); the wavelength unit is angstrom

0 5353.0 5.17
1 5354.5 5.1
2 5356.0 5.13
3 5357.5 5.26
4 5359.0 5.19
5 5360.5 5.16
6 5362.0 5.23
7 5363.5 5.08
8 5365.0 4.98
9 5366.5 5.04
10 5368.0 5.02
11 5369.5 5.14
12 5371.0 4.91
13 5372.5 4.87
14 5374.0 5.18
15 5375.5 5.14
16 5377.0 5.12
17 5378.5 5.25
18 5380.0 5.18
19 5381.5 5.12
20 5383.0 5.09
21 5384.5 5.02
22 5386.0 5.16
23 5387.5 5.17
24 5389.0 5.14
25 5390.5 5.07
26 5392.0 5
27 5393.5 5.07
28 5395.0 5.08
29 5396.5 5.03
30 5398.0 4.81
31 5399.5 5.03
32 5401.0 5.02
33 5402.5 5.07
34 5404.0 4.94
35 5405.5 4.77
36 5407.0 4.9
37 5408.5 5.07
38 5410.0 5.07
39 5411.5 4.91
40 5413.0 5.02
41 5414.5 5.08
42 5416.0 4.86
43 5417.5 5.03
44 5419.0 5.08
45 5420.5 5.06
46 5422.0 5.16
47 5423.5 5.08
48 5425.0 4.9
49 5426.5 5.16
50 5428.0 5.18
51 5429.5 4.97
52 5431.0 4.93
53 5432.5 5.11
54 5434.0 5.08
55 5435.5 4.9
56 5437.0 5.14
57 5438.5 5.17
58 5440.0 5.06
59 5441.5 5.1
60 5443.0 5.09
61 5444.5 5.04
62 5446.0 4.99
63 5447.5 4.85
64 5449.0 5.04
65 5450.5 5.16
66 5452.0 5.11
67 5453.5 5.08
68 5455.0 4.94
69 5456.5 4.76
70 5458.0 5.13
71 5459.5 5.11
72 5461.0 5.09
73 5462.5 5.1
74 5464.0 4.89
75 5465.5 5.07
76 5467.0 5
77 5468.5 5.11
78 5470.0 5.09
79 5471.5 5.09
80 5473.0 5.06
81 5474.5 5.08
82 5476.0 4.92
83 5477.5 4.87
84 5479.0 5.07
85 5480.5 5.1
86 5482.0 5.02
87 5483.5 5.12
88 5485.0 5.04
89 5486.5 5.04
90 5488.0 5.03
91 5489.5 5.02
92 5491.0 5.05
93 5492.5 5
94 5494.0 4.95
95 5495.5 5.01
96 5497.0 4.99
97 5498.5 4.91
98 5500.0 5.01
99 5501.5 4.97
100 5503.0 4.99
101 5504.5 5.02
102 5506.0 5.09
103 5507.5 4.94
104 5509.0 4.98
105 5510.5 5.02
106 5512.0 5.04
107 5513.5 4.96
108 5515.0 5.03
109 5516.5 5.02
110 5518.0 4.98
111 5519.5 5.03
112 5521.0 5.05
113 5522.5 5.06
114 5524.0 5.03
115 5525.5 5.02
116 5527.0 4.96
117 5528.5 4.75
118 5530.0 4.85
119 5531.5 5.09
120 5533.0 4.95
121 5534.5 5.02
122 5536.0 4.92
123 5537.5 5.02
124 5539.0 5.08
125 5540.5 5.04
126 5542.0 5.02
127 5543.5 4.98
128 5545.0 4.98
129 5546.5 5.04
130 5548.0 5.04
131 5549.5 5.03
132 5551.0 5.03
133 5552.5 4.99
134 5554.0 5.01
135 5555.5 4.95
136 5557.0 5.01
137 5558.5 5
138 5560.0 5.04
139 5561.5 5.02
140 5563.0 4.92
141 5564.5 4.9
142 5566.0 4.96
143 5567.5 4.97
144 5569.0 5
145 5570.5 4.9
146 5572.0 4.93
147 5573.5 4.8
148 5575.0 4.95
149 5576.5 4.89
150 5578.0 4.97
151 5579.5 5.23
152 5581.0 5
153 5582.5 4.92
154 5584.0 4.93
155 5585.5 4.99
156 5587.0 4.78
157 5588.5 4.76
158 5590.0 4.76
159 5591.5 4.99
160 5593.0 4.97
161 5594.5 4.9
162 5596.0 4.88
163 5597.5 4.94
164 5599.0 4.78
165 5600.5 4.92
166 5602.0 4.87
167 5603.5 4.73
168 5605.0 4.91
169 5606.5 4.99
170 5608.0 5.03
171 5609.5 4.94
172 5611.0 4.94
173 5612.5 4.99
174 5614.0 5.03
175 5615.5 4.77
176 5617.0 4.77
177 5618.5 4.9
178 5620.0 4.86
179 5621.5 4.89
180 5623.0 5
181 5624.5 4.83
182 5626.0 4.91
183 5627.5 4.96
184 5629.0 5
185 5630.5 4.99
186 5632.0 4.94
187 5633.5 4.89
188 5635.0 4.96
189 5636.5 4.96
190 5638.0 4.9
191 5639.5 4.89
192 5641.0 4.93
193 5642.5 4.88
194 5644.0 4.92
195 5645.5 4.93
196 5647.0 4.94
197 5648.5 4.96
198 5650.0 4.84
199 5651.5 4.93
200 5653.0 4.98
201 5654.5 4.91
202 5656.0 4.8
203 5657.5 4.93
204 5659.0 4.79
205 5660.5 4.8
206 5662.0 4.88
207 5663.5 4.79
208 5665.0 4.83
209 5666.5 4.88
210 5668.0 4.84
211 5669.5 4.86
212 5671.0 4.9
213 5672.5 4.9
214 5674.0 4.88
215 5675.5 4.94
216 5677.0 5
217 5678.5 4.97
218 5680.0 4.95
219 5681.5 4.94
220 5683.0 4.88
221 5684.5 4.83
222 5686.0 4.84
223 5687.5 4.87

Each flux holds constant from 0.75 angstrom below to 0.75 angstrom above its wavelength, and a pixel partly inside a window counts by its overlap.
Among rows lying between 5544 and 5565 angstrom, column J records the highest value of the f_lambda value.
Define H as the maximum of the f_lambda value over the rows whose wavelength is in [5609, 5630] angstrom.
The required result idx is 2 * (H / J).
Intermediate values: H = 5.03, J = 5.04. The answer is 2.00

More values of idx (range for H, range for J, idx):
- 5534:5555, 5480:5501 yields 1.98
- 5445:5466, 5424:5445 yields 1.99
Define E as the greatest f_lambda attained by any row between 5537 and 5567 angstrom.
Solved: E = 5.08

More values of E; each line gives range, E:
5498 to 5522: 5.09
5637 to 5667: 4.98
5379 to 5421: 5.18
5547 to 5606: 5.23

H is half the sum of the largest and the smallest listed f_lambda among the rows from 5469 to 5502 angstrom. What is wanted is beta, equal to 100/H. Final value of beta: 20.0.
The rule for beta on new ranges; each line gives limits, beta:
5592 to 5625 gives 20.5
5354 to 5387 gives 19.7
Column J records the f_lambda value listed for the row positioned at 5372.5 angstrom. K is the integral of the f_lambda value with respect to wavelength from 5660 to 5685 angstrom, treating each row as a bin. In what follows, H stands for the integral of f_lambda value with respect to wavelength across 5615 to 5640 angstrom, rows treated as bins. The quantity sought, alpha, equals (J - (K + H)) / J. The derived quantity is -49.3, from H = 123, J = 4.87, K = 122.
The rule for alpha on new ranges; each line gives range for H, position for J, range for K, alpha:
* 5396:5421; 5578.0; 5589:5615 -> -49.8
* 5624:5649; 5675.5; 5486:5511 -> -49.3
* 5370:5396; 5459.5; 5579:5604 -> -48.9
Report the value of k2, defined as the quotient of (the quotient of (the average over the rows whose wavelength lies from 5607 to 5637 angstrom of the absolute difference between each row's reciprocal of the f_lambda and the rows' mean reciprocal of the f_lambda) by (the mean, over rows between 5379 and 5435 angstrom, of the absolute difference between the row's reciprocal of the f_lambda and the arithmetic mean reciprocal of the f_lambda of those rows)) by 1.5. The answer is 0.5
